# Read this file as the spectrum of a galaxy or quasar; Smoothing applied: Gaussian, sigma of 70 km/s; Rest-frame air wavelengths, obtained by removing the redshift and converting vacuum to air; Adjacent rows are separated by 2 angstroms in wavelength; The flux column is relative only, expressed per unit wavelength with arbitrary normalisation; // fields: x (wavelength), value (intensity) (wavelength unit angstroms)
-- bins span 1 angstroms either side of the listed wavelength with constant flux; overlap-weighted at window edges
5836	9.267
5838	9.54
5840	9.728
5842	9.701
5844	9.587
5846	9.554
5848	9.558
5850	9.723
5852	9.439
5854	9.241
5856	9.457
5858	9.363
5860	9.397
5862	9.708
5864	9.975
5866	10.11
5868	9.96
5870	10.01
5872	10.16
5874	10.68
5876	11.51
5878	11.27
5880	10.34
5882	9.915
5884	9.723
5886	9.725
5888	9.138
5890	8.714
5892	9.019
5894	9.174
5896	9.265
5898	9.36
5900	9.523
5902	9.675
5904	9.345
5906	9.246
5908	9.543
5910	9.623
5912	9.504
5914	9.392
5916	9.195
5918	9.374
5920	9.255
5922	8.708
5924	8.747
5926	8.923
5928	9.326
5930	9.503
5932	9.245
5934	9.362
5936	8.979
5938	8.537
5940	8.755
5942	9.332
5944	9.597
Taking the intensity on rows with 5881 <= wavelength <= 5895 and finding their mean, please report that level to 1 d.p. 9.3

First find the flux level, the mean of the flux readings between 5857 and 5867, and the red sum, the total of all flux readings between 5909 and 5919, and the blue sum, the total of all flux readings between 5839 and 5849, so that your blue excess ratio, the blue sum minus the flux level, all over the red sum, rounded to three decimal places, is 0.816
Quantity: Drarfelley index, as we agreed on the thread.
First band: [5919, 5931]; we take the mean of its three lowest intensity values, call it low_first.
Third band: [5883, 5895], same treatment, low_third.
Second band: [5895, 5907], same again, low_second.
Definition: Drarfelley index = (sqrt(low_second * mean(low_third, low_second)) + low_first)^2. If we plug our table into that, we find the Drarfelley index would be 324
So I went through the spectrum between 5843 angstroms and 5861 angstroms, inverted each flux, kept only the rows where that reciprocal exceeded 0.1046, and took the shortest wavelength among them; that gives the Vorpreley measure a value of 5846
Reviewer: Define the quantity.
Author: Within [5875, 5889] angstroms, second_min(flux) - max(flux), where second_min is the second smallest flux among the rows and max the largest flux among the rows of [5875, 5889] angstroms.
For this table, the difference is -1.8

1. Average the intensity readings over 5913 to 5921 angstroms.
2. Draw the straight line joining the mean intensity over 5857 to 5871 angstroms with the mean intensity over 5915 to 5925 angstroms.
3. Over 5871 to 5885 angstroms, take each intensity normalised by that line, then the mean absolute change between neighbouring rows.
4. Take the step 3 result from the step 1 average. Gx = 9.25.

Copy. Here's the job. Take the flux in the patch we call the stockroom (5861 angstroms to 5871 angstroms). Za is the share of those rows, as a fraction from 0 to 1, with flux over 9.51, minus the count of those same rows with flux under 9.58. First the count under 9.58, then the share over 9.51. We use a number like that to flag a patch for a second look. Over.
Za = 1.0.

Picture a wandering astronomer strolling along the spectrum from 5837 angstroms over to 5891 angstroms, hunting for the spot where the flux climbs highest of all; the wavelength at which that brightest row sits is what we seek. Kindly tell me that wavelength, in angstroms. 5876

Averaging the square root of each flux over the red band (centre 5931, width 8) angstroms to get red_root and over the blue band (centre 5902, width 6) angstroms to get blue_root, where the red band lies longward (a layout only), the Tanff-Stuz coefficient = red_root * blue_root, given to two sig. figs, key 9.4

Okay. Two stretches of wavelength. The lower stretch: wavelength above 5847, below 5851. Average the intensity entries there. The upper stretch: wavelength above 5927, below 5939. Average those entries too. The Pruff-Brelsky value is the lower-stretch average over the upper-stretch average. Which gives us 1.05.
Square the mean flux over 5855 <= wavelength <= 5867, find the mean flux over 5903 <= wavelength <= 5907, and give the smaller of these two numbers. 9.3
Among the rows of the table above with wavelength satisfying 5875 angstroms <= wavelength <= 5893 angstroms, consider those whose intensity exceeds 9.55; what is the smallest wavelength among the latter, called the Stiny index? 5876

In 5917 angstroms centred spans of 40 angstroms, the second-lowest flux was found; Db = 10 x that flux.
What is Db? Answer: 87.5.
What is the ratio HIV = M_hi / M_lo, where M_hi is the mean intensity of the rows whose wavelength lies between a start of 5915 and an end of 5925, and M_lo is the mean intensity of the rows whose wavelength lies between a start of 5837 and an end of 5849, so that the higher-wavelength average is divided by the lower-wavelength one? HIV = 0.94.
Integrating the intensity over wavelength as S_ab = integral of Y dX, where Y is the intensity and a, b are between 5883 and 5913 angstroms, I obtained 281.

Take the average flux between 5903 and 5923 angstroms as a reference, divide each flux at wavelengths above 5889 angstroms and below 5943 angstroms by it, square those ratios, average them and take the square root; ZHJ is 0.99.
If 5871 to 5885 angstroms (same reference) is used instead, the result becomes 1.13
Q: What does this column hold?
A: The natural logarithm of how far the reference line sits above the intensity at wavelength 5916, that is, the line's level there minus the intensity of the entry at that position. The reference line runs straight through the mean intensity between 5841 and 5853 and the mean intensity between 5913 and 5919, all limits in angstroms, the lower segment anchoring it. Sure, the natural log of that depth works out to -2.1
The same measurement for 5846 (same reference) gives -3.1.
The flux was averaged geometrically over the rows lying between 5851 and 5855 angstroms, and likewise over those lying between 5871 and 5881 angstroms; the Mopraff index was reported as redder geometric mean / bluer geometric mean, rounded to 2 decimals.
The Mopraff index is 1.15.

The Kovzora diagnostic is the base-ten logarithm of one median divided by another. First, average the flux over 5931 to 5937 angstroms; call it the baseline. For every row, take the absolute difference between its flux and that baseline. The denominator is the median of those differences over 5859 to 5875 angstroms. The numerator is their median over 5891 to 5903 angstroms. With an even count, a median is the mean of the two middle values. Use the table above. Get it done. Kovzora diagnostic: -0.7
